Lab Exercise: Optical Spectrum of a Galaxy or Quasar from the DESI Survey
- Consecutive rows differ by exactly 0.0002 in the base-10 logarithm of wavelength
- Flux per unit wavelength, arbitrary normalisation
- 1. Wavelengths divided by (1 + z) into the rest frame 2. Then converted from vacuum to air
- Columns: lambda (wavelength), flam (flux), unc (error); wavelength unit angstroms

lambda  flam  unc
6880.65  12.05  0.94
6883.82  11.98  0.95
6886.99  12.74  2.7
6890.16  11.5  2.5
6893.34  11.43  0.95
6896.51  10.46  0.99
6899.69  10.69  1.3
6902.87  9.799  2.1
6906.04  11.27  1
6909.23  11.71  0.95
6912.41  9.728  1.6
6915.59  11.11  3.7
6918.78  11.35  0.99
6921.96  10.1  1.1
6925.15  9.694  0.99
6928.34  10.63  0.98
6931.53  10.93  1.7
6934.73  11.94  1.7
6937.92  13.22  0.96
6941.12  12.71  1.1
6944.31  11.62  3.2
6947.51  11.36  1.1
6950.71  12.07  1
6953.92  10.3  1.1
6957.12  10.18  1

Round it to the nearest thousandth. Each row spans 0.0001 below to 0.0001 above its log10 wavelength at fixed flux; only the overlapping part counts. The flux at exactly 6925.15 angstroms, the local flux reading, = 9.694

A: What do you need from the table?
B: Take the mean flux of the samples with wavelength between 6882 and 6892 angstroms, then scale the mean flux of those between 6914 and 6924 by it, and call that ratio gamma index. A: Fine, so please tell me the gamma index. 0.90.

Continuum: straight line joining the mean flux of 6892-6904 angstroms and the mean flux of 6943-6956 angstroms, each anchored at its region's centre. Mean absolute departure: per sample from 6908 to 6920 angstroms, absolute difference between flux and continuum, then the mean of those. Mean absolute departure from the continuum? 0.69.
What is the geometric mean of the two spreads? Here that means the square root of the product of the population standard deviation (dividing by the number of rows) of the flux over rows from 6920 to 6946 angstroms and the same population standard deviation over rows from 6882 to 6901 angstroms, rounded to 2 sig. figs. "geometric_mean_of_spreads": 0.94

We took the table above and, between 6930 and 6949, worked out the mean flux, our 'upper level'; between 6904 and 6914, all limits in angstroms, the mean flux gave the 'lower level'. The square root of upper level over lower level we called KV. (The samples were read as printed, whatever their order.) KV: 1.05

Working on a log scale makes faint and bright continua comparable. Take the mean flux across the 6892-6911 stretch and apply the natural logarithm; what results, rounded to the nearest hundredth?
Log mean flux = 2.39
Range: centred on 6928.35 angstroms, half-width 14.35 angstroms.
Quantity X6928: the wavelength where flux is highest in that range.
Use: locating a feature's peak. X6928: 6937.92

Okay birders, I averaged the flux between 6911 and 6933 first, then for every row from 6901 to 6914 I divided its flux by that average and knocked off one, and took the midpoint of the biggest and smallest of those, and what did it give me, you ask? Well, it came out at 0.020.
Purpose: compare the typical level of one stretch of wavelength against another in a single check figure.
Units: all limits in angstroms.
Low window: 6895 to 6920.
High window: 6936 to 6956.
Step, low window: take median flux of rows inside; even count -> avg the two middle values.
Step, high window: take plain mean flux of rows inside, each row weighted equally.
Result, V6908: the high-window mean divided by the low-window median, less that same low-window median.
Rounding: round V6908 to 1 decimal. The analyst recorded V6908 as -9.8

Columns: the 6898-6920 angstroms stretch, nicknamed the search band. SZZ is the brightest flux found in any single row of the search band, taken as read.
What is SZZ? 11.71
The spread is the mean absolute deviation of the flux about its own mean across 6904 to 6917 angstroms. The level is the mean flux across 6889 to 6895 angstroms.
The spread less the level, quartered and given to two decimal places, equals -2.71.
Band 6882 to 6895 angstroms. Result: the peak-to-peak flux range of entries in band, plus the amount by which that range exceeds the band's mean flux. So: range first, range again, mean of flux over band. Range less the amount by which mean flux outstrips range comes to -9.3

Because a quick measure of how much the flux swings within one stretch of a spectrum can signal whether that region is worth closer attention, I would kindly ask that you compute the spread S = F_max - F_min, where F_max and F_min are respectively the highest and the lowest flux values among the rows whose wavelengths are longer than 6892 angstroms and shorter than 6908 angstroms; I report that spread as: 1.6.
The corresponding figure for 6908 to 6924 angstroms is 2.0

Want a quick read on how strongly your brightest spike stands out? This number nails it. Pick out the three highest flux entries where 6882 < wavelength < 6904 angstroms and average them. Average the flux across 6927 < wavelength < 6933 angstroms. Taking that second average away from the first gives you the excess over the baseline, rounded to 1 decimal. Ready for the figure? 1.3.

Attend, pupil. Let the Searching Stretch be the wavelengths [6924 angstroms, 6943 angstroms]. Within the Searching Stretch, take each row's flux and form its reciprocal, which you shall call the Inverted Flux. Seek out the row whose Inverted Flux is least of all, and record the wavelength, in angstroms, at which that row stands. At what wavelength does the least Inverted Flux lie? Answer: 6937.92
